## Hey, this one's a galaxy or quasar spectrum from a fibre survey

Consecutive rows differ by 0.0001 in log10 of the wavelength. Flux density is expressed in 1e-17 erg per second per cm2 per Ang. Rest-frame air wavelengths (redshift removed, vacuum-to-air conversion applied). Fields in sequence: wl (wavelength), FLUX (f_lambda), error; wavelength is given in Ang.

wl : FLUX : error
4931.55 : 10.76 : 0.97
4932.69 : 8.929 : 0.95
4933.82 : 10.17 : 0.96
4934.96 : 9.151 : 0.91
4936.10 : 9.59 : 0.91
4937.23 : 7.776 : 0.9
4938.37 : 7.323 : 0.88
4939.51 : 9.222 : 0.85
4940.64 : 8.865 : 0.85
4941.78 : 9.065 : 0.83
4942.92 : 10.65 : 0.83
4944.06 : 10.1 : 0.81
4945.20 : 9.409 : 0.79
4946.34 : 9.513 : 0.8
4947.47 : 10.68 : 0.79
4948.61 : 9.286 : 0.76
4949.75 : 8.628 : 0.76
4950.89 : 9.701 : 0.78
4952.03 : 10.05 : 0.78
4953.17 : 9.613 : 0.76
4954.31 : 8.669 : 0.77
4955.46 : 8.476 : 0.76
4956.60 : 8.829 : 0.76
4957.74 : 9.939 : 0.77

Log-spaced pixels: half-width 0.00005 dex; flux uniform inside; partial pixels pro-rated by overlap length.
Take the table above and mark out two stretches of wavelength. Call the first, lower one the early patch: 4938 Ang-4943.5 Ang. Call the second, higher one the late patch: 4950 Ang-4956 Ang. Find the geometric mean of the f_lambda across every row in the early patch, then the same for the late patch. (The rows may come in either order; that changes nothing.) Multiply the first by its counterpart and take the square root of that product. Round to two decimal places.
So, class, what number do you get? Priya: 9.12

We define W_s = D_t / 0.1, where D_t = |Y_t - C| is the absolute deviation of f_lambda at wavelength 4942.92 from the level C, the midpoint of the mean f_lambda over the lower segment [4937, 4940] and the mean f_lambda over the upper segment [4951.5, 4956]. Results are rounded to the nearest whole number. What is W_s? 20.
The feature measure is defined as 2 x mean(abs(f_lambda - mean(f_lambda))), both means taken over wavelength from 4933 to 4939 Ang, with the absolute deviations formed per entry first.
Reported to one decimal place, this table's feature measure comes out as 2.0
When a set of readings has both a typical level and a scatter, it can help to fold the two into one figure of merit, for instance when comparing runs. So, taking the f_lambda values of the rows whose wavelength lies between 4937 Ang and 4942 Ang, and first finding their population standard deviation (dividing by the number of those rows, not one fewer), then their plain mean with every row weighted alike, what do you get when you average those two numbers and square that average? 21.2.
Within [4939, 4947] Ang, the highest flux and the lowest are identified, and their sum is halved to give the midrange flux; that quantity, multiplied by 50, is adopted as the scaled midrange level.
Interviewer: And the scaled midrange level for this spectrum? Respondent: 488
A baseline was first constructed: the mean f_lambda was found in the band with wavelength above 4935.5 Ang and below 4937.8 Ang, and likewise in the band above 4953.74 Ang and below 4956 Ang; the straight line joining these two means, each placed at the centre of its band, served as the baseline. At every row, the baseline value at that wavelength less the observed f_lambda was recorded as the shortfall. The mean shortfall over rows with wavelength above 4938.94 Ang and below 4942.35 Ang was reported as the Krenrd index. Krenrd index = -0.4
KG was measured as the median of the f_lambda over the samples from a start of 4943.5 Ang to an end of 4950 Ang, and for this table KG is 9.5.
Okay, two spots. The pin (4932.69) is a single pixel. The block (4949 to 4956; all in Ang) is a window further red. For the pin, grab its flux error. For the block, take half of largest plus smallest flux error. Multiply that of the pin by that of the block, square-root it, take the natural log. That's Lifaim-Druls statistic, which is -0.156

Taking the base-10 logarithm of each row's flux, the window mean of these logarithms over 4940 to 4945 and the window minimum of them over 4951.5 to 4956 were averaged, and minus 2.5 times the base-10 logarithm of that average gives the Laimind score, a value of 0.049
